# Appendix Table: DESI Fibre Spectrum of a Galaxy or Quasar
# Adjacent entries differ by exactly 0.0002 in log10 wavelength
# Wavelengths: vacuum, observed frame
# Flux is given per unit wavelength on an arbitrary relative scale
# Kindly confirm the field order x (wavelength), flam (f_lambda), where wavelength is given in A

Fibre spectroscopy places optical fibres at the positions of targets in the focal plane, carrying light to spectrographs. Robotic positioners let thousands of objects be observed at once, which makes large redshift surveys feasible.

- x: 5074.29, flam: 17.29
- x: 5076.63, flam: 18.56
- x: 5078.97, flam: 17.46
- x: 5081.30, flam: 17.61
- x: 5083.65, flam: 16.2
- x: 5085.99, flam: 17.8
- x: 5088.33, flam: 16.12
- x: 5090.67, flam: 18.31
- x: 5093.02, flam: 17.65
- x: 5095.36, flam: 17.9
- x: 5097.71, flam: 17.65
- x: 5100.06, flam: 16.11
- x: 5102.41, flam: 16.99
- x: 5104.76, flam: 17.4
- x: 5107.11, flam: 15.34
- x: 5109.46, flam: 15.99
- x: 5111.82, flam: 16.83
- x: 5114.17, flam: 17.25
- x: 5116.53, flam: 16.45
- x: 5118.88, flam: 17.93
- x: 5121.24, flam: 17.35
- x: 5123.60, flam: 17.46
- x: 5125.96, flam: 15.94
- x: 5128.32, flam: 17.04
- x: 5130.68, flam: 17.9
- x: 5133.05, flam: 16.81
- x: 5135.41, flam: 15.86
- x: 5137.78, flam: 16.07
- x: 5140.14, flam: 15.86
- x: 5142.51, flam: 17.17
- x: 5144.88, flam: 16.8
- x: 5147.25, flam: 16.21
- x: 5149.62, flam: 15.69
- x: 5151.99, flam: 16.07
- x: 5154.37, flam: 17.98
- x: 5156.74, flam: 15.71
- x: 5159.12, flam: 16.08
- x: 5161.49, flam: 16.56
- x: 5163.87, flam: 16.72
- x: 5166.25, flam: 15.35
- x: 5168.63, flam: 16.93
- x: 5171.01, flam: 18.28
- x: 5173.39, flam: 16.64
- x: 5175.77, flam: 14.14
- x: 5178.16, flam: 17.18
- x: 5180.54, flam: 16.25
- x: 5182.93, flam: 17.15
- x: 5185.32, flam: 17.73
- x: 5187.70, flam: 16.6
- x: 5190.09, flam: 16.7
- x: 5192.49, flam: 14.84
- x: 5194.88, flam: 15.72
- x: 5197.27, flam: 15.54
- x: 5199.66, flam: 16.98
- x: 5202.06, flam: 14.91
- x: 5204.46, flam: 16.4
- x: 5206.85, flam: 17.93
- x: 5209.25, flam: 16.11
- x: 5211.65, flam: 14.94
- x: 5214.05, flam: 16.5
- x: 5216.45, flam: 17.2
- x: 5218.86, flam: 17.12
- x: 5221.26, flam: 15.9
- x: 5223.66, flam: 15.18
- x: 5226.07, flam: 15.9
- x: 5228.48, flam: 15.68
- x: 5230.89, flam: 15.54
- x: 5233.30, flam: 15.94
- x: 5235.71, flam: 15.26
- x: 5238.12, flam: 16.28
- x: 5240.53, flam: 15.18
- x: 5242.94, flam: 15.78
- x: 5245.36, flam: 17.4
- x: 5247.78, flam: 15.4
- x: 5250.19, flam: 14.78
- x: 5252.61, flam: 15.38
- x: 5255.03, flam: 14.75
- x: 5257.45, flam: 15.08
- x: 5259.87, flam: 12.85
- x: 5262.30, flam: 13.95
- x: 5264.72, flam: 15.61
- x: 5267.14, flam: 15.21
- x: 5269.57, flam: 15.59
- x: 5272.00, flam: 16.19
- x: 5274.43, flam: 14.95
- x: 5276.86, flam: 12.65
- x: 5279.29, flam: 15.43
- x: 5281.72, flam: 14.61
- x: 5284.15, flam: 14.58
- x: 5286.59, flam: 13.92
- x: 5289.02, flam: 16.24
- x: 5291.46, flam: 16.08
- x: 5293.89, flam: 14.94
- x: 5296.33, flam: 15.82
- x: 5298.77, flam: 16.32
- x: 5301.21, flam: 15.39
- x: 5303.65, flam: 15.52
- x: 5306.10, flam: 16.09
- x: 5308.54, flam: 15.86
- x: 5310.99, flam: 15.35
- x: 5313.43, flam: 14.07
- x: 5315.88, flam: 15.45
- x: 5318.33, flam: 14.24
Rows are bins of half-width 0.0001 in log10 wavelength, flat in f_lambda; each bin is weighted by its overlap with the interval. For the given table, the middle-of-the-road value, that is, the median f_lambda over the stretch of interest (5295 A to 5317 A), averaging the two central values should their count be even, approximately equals 15.5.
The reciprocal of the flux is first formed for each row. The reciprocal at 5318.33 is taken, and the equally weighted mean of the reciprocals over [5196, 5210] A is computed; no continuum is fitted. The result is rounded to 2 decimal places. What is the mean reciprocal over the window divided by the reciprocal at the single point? 0.88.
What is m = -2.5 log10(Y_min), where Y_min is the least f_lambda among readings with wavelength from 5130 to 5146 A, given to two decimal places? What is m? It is -3.00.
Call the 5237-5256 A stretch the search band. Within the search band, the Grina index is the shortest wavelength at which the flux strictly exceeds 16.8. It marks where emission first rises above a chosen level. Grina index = 5245.36 A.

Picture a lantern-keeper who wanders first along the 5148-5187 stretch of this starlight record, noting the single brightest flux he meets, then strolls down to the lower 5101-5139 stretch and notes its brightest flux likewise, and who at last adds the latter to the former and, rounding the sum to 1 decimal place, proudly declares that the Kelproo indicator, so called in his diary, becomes 36.2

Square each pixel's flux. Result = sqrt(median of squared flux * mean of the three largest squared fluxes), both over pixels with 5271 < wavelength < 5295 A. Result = 242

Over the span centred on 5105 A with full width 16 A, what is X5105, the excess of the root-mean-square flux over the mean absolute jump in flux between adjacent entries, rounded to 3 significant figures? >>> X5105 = 15.6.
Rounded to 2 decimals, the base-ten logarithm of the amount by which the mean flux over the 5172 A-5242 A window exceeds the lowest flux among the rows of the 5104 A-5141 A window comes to -0.11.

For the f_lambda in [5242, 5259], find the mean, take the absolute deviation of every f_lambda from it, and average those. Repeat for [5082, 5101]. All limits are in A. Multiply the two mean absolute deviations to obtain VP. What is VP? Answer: 0.50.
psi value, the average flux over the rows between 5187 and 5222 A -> 16.2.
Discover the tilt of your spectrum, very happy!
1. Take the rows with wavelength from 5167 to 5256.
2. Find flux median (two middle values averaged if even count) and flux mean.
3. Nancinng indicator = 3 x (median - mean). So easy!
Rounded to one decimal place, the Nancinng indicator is -0.5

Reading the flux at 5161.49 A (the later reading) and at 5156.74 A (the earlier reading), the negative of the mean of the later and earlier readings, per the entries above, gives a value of -16.1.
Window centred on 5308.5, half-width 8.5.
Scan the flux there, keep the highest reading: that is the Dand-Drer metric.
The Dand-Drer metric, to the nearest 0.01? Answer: 16.09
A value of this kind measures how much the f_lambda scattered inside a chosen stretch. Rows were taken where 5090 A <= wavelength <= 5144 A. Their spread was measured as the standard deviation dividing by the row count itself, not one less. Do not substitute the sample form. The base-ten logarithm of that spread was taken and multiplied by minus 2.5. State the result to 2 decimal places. 0.23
